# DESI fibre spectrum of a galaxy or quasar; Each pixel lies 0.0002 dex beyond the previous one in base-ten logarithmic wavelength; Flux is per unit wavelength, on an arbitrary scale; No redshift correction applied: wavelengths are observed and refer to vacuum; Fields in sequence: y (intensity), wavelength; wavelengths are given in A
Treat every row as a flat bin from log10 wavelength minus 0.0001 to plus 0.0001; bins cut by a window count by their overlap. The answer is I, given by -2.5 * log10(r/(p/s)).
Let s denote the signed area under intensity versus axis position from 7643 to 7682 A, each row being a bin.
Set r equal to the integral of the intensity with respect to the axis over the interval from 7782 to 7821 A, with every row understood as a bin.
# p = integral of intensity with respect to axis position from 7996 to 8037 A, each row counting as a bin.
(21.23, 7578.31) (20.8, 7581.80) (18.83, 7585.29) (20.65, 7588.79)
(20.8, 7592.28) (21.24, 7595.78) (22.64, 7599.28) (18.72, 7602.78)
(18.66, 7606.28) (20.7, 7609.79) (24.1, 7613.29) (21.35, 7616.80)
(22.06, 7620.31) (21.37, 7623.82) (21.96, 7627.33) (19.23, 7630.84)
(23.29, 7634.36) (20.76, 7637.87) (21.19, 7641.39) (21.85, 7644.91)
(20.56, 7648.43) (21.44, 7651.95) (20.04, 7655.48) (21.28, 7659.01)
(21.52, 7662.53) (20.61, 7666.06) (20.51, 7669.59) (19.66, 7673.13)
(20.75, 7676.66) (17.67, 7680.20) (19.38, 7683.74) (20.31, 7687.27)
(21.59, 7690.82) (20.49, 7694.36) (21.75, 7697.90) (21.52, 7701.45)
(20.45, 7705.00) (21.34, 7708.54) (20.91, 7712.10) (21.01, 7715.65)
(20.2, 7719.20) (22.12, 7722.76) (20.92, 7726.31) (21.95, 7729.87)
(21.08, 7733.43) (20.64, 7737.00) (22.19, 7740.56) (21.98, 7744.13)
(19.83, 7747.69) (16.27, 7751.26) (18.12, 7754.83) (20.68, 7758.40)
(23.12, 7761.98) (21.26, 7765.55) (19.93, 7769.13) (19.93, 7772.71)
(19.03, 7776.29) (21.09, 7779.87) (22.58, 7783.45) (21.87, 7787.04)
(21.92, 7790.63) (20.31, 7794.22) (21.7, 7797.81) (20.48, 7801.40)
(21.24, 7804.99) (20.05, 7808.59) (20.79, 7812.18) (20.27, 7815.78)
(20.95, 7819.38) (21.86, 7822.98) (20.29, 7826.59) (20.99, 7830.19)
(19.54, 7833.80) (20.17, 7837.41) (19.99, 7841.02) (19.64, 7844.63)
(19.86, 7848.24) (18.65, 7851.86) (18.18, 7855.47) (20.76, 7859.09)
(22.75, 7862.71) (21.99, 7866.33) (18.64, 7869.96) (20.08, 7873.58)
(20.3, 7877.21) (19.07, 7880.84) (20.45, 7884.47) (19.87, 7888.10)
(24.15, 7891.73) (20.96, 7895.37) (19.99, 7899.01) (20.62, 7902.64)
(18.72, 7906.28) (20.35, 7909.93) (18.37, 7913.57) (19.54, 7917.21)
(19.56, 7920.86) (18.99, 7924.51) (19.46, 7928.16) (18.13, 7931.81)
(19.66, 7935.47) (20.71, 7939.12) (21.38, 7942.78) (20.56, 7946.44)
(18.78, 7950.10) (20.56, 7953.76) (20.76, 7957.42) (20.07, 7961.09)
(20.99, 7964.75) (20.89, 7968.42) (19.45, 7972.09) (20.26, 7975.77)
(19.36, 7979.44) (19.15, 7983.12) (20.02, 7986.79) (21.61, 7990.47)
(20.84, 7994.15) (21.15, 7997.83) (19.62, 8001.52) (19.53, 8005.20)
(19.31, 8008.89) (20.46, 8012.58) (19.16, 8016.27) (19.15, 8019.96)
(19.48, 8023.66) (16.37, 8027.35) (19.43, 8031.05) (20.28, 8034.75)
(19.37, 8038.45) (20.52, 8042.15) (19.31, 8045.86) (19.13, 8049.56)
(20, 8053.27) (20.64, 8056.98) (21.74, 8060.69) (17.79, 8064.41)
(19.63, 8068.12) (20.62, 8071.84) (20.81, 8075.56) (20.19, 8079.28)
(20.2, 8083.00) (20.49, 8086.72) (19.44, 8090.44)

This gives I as -7.29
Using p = 797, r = 823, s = 801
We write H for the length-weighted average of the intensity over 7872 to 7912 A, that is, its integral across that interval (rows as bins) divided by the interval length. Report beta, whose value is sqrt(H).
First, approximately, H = 20.4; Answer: 4.517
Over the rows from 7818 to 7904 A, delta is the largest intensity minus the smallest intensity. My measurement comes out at 6.0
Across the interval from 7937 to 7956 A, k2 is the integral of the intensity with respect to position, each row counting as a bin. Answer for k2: 388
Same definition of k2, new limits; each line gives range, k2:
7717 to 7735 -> 383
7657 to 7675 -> 373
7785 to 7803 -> 383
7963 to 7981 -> 363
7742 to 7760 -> 350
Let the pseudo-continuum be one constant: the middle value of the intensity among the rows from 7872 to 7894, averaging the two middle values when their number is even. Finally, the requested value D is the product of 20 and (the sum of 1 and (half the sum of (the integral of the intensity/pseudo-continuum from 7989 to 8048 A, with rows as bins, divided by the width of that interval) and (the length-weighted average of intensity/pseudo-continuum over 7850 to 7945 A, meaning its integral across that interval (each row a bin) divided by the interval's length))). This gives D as 39.7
